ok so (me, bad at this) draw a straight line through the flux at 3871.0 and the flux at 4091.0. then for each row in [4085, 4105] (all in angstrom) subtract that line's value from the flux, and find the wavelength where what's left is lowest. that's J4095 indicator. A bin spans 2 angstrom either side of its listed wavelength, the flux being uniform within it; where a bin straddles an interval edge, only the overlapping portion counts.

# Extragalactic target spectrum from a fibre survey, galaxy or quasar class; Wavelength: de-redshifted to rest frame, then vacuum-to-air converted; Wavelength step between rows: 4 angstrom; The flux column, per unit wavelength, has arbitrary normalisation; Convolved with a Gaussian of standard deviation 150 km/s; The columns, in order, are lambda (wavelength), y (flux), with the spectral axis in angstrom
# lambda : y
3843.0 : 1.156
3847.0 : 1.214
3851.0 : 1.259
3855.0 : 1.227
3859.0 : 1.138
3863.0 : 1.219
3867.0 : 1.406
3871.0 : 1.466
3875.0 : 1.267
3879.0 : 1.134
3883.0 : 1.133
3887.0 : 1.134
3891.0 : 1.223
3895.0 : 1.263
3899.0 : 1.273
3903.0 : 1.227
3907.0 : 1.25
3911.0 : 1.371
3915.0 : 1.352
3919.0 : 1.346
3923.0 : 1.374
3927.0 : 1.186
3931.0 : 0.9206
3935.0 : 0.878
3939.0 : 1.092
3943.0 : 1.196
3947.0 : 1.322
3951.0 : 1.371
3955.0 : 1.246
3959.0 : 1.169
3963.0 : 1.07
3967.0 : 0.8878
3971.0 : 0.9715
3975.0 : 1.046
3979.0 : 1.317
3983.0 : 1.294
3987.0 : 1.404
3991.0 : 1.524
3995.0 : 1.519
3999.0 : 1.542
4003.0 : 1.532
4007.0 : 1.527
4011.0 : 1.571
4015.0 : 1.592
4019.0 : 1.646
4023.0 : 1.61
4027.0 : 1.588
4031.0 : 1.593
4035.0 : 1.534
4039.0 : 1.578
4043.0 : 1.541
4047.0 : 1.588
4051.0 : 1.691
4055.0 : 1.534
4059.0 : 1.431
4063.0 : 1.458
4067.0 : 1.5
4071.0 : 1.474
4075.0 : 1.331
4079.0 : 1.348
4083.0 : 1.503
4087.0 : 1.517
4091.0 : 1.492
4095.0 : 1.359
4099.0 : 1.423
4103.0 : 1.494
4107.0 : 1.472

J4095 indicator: 4095.0 angstrom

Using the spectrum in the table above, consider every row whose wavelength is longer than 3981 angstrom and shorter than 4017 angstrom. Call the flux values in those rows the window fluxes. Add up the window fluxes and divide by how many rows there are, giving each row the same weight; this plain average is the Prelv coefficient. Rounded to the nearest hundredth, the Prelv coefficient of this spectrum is 1.50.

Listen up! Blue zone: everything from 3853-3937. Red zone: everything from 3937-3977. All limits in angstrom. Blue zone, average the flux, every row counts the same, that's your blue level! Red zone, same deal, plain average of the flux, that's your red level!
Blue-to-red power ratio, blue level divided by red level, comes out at 1.08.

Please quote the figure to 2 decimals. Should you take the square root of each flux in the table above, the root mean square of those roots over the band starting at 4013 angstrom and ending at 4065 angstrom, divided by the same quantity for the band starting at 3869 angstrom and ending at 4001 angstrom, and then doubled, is 2.25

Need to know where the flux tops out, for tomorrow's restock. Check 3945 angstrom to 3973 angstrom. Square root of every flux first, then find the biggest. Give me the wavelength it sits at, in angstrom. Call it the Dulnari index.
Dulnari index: 3951.0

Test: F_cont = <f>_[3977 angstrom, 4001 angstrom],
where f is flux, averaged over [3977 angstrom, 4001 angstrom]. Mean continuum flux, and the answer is 1.43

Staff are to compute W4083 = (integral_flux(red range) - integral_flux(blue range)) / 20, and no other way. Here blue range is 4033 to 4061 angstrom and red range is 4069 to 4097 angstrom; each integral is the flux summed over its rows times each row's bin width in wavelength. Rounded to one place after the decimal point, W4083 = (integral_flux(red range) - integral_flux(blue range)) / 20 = -0.2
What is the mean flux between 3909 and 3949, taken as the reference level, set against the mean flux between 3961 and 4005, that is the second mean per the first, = 1.07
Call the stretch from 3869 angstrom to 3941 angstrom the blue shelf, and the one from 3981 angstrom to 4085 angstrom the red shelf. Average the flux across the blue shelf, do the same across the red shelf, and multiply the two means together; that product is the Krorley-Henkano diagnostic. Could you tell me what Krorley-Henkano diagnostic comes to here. 1.85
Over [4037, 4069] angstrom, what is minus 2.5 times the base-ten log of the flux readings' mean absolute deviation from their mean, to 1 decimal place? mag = 3.1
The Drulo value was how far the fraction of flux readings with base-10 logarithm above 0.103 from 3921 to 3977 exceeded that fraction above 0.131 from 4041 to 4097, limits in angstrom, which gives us -0.64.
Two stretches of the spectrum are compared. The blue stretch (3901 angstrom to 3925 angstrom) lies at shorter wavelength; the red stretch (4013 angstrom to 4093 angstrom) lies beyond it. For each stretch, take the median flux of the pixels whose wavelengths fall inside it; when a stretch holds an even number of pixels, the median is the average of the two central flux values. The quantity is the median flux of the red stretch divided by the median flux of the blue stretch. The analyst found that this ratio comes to 1.14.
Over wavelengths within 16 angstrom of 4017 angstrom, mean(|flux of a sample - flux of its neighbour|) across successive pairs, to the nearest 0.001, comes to 0.027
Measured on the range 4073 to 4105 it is 0.068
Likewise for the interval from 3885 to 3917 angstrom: 0.050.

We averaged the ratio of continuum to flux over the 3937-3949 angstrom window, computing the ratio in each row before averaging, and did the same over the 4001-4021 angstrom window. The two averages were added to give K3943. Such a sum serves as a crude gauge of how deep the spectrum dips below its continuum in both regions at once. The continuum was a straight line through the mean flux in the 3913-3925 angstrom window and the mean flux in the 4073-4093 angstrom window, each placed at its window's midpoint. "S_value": 2.04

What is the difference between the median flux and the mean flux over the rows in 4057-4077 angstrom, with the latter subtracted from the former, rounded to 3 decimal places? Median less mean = 0.019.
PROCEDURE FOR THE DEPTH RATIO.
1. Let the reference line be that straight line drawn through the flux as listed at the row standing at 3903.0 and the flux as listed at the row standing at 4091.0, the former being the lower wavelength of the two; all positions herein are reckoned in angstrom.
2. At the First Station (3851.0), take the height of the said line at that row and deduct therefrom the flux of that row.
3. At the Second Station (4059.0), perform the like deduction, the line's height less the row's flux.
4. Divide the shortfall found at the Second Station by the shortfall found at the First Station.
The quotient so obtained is -0.2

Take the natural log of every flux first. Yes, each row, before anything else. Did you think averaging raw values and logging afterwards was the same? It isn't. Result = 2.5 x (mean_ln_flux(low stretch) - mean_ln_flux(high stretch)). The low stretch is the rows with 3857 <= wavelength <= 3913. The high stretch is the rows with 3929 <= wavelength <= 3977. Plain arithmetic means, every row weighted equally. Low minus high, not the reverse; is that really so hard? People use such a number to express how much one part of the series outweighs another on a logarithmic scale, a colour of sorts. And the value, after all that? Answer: 0.3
